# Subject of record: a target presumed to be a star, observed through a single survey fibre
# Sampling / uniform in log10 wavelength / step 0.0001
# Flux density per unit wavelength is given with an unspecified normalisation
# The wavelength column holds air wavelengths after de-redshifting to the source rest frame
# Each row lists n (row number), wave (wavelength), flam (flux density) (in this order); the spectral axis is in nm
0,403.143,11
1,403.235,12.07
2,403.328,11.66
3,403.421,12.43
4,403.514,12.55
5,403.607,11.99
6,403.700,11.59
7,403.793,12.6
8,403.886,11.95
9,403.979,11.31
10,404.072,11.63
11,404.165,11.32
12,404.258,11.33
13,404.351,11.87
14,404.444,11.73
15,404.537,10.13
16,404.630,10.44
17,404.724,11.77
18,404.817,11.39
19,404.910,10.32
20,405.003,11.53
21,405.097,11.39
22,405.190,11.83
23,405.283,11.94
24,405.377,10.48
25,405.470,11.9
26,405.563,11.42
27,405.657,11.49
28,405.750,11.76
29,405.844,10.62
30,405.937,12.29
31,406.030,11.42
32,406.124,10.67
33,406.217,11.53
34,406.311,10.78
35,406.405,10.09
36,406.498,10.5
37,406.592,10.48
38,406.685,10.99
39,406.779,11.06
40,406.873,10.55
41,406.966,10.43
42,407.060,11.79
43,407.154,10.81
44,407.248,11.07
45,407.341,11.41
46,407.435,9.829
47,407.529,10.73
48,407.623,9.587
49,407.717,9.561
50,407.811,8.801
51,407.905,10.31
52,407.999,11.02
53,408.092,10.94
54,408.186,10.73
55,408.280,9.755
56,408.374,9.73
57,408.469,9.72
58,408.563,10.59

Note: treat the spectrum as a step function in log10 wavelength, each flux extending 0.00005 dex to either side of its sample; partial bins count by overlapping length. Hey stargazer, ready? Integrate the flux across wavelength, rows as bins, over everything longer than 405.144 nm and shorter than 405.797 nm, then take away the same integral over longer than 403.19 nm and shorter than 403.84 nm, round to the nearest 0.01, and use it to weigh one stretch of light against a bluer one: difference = -0.34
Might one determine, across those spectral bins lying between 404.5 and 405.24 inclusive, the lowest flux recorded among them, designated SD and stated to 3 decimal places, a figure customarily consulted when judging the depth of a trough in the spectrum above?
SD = 10.130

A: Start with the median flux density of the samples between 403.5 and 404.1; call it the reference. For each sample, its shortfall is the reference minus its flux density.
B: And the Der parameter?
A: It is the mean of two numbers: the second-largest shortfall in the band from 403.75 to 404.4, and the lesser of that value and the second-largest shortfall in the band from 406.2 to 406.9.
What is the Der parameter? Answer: 0.63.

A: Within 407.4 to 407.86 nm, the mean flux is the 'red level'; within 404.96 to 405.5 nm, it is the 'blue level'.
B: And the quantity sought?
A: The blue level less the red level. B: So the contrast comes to 1.8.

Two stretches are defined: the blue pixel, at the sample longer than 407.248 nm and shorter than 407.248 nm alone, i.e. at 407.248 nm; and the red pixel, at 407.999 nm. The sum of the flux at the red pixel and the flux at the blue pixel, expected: 22.1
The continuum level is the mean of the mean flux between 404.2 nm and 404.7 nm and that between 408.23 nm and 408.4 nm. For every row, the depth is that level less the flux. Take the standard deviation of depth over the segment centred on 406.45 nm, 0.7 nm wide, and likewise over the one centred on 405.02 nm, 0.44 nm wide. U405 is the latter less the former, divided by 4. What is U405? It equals 0.03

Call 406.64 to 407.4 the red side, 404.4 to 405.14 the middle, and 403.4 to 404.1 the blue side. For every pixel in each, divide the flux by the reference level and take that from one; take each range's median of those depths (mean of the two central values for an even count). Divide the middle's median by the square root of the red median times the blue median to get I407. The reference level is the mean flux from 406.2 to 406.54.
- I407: -1.1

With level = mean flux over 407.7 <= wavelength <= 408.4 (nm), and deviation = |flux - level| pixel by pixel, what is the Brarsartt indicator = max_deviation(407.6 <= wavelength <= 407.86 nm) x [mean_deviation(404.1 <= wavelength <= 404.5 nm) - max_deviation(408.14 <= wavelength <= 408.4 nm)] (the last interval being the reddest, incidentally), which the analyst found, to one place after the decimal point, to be 1.1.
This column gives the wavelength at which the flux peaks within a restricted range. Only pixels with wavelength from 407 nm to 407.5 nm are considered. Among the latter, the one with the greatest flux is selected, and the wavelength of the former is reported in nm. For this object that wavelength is 407.060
